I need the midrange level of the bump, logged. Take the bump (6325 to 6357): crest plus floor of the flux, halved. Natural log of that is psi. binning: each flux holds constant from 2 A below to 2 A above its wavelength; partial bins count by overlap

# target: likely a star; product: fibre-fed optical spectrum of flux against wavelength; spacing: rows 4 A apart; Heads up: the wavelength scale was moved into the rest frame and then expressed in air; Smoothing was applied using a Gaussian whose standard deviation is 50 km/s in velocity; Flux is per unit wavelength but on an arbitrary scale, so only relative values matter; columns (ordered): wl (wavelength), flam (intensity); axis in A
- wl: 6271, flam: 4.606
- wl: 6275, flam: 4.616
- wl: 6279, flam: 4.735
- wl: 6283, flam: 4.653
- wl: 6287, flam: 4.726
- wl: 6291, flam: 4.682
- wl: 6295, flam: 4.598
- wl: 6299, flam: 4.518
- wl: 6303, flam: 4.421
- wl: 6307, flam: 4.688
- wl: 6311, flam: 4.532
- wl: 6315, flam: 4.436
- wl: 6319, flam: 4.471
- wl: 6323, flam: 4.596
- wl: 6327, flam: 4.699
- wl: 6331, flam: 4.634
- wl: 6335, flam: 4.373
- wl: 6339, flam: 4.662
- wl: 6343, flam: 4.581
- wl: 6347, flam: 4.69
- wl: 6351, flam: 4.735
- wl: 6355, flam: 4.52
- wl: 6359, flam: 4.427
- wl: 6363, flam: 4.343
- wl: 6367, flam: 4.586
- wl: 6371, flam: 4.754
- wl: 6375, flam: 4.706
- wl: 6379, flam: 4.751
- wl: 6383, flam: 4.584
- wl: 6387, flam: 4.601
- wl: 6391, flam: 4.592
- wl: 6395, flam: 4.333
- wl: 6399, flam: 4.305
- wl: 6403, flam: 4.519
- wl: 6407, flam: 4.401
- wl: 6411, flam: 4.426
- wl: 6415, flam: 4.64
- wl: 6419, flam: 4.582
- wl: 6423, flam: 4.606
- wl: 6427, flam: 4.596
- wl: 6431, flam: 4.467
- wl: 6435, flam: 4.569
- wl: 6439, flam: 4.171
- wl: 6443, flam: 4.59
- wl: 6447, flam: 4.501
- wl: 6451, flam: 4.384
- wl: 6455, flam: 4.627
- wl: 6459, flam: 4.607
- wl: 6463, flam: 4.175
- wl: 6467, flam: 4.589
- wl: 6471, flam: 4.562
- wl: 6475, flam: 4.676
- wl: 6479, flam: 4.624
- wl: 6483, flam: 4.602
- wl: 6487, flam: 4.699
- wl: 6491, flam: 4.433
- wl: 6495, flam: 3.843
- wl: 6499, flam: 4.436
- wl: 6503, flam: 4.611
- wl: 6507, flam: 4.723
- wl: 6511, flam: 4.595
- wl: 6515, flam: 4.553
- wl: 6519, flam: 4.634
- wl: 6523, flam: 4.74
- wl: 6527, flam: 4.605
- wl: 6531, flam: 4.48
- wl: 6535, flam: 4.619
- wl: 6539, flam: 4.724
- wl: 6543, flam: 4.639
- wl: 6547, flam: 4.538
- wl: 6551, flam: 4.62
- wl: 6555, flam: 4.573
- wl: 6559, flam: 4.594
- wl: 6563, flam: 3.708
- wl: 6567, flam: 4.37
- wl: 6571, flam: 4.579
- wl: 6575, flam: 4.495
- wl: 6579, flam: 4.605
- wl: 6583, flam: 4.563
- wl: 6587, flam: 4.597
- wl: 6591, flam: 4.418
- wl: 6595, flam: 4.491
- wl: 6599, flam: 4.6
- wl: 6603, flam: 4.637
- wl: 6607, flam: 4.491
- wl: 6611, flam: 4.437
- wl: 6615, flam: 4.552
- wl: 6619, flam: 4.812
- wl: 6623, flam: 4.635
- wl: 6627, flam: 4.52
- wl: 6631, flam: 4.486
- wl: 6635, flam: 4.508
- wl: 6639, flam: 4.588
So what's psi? 1.52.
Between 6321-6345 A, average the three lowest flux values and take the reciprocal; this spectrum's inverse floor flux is 0.221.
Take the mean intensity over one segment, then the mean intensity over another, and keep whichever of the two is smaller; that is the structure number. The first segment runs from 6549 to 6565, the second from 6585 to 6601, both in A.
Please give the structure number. 4.37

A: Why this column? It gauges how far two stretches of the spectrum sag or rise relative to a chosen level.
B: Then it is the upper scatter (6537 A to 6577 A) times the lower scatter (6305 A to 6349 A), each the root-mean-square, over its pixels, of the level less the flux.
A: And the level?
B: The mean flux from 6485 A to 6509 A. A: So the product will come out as 0.044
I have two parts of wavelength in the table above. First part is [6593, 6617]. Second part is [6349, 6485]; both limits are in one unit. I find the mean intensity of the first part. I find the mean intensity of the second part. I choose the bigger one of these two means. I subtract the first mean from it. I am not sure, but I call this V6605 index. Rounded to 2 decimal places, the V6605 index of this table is 0.00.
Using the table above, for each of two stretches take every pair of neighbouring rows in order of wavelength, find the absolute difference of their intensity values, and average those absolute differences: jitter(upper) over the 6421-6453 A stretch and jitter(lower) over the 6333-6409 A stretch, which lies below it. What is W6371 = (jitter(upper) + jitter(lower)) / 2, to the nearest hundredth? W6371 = 0.15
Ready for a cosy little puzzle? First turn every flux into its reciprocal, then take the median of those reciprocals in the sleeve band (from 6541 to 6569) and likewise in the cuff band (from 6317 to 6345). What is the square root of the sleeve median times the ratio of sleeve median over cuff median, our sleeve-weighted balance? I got 0.469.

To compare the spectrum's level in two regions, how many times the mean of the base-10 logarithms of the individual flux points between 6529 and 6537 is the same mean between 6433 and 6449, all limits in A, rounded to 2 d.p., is 1.01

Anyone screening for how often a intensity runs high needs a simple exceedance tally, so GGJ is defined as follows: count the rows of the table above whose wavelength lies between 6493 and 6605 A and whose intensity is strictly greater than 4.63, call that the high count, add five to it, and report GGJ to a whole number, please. 11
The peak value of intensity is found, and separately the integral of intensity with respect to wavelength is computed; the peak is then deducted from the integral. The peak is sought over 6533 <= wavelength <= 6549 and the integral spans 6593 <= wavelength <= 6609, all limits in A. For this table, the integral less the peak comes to 68.2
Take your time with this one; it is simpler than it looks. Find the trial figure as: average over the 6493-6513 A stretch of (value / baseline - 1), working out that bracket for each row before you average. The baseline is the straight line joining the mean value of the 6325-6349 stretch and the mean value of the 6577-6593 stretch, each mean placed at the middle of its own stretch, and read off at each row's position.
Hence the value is -0.027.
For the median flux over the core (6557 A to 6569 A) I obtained 4.37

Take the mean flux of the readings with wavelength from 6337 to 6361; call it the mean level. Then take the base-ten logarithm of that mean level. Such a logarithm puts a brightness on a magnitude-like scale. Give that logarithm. 0.663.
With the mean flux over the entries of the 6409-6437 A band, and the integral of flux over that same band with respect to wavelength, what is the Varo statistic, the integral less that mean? 123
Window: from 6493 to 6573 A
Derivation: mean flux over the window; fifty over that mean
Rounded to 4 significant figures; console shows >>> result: 11.09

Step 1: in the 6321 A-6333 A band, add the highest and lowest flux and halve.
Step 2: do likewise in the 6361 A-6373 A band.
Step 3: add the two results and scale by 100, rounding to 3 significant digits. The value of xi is 920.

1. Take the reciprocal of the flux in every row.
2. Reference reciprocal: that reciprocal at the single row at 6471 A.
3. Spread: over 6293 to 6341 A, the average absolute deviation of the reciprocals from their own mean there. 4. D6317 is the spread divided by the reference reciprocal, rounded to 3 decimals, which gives 0.021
